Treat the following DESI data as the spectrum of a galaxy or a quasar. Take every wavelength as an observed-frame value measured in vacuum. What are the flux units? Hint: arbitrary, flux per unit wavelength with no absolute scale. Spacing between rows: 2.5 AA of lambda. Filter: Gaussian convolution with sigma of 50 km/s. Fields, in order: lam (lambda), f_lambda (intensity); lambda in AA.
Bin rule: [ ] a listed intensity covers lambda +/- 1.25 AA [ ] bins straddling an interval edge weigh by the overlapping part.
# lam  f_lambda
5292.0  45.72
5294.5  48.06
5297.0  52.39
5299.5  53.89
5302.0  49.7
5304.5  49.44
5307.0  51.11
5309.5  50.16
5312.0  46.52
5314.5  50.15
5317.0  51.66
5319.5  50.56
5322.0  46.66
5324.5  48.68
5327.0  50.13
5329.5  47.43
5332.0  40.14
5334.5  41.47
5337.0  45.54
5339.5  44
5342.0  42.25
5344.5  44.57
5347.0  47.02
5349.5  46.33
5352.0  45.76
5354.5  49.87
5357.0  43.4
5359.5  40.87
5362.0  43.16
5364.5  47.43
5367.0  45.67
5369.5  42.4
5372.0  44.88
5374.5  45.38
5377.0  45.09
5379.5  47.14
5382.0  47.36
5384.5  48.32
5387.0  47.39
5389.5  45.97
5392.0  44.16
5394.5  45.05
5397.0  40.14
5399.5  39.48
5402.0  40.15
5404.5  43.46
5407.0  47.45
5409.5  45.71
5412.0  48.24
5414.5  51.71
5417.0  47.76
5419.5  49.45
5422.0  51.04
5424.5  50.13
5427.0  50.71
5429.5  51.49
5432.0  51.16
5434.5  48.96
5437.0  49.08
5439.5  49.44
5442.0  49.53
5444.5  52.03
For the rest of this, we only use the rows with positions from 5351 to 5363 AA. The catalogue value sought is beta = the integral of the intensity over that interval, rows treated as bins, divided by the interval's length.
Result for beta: 44.6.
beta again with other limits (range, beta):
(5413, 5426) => 50.0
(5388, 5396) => 45.0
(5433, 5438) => 49.1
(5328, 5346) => 43.8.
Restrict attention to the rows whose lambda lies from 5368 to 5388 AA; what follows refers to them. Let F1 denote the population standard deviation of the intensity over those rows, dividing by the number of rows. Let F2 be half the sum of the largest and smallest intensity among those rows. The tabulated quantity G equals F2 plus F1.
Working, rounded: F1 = 1.8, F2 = 45.4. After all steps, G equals 47.2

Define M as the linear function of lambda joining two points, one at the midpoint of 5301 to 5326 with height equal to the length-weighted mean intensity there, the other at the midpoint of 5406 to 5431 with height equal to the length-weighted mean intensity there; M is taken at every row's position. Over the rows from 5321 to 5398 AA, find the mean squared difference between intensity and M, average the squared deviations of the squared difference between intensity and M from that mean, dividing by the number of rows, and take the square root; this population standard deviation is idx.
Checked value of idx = 24.9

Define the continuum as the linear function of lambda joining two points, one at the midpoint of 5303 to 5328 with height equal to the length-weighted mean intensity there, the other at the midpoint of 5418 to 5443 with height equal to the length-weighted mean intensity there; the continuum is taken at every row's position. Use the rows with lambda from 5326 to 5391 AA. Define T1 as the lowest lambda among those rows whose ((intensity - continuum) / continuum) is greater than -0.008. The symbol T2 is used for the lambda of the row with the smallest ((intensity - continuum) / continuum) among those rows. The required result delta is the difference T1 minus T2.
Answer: -5.0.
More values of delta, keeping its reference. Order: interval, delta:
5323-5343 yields -5.0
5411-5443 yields -2.5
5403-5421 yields 10.0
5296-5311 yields -7.5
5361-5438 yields 15.0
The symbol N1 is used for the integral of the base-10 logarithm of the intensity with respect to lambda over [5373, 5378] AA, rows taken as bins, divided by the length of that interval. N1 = 1.66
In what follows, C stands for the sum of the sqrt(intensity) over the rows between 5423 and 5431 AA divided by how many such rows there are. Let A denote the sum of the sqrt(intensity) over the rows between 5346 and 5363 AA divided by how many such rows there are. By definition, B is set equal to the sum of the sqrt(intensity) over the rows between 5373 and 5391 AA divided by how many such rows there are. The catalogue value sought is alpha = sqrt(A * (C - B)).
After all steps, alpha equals 1.41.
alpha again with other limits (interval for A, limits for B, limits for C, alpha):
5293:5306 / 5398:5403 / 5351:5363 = 1.61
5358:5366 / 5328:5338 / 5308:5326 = 1.65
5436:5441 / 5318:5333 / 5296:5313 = 1.27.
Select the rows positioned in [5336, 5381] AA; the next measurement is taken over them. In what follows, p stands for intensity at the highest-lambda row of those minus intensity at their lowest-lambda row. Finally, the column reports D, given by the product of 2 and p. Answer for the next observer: 3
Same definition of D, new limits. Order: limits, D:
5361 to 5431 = 17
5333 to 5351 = 10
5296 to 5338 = -14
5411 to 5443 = 3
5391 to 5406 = -1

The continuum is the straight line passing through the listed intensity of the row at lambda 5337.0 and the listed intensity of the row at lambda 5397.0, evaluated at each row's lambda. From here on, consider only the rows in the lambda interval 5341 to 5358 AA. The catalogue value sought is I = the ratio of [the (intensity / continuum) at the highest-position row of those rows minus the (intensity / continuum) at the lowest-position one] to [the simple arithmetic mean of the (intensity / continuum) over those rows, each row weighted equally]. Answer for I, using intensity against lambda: 0.054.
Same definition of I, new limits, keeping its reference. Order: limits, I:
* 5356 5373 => 0.065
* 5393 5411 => 0.051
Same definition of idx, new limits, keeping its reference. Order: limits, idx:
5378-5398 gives 26.4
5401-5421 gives 27.7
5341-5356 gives 17.0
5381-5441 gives 29.0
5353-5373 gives 23.2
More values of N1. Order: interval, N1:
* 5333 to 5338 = 1.64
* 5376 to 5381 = 1.66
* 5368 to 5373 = 1.64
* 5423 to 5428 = 1.70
